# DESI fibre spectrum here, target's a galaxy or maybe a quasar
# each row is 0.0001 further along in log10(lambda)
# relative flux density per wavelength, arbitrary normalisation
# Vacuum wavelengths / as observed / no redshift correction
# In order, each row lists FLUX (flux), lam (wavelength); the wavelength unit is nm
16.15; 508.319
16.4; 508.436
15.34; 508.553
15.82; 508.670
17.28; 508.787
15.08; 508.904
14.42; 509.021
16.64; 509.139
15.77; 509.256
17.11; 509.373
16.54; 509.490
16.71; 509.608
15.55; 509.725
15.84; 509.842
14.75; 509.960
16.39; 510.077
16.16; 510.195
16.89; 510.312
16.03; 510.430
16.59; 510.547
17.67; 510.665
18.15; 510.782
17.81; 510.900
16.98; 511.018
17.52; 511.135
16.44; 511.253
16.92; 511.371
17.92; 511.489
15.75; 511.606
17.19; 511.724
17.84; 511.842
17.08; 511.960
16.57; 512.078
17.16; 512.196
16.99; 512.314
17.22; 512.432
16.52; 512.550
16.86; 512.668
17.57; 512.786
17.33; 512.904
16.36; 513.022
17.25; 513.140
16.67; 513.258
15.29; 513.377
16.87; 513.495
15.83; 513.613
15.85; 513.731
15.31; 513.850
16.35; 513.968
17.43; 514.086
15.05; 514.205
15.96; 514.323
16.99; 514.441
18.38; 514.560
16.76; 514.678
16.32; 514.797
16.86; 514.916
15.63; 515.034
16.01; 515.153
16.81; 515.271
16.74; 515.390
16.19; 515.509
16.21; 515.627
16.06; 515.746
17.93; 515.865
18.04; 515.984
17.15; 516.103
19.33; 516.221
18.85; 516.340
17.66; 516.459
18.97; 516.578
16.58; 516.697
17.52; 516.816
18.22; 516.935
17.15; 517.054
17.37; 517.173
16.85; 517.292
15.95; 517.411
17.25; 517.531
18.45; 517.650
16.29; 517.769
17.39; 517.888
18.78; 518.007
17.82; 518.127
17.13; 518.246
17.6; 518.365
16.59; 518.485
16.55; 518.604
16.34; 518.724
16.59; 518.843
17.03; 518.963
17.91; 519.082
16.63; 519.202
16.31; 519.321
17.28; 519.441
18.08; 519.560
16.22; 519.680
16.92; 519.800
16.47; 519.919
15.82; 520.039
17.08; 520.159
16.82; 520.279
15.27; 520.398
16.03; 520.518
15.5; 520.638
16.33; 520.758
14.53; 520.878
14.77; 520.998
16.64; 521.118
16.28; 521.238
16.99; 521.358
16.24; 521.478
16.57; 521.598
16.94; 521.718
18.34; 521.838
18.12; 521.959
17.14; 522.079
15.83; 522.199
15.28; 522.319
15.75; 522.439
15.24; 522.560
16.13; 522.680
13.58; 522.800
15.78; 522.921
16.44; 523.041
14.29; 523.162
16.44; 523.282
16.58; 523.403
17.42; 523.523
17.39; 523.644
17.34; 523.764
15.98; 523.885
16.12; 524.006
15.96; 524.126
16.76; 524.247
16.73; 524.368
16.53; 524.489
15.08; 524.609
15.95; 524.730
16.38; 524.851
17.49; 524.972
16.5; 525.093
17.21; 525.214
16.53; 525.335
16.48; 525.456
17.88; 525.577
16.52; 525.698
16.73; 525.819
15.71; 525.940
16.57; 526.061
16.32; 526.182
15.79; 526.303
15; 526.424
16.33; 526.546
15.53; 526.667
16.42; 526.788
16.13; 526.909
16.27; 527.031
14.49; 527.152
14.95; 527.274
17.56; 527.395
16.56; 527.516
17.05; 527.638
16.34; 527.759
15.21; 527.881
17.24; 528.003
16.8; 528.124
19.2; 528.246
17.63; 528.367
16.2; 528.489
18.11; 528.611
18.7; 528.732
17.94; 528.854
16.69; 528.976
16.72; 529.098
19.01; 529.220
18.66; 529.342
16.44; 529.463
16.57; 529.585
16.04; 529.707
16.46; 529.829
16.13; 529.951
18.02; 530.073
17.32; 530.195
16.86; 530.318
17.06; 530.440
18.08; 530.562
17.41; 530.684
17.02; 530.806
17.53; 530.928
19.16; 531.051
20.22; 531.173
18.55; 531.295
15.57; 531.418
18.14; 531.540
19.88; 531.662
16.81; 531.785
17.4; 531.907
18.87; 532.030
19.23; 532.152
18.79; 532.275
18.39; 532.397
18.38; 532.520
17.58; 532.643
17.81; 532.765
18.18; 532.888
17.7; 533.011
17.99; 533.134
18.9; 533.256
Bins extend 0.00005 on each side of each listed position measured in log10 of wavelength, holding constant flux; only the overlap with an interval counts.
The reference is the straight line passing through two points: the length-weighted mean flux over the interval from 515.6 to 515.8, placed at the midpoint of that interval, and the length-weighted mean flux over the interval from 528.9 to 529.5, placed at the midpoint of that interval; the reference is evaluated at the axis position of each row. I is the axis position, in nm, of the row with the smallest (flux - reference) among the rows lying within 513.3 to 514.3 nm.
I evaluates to 514.205 nm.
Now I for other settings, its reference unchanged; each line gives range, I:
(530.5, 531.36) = 530.806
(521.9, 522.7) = 522.560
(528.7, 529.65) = 529.463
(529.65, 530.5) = 529.707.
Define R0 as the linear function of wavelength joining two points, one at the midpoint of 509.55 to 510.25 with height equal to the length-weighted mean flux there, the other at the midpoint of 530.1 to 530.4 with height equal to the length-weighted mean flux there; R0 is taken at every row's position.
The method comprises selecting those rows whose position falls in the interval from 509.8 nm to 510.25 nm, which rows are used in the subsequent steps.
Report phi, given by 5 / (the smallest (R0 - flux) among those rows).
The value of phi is -10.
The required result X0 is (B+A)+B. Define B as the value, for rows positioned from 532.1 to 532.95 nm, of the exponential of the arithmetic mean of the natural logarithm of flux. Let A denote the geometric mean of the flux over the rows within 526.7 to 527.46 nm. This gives 52.6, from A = 15.9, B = 18.3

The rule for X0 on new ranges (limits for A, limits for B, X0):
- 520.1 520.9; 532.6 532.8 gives 51.3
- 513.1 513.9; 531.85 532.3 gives 53.3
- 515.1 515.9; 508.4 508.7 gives 48.2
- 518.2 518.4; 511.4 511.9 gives 51.7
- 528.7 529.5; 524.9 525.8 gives 51.6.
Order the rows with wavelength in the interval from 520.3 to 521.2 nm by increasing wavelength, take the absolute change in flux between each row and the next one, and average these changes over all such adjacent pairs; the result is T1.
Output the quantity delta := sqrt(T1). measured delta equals 1.00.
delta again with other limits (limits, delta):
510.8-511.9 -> 1.01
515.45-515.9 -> 0.82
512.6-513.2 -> 0.84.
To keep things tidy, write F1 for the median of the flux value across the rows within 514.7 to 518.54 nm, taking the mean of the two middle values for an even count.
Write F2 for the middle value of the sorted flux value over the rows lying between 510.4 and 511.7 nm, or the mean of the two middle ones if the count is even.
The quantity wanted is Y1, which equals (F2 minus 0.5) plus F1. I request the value 33.6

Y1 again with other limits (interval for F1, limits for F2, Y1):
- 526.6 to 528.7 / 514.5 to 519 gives 33.0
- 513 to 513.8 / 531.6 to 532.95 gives 34.2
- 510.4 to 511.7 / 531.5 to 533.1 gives 34.7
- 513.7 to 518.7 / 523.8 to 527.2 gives 32.8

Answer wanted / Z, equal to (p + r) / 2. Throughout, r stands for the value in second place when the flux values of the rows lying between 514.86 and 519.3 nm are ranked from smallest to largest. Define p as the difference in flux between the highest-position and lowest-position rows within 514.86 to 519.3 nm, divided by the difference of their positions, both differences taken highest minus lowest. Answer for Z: 7.9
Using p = -0.1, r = 15.95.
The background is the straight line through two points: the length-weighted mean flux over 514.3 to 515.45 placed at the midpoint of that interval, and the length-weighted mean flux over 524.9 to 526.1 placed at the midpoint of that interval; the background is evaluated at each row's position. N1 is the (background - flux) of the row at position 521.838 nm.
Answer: -1.6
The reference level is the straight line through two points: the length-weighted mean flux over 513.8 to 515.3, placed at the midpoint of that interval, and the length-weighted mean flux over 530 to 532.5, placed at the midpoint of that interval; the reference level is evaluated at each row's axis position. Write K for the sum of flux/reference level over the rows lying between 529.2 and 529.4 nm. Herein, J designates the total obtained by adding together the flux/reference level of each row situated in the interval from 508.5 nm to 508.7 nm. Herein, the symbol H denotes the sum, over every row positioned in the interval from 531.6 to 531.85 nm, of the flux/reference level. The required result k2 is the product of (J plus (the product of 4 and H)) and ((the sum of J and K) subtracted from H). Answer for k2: -21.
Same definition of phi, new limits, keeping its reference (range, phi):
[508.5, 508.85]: -3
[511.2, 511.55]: -3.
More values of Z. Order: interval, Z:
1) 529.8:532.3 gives 8.5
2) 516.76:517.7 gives 9.0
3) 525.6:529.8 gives 7.4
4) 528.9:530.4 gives 8.1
